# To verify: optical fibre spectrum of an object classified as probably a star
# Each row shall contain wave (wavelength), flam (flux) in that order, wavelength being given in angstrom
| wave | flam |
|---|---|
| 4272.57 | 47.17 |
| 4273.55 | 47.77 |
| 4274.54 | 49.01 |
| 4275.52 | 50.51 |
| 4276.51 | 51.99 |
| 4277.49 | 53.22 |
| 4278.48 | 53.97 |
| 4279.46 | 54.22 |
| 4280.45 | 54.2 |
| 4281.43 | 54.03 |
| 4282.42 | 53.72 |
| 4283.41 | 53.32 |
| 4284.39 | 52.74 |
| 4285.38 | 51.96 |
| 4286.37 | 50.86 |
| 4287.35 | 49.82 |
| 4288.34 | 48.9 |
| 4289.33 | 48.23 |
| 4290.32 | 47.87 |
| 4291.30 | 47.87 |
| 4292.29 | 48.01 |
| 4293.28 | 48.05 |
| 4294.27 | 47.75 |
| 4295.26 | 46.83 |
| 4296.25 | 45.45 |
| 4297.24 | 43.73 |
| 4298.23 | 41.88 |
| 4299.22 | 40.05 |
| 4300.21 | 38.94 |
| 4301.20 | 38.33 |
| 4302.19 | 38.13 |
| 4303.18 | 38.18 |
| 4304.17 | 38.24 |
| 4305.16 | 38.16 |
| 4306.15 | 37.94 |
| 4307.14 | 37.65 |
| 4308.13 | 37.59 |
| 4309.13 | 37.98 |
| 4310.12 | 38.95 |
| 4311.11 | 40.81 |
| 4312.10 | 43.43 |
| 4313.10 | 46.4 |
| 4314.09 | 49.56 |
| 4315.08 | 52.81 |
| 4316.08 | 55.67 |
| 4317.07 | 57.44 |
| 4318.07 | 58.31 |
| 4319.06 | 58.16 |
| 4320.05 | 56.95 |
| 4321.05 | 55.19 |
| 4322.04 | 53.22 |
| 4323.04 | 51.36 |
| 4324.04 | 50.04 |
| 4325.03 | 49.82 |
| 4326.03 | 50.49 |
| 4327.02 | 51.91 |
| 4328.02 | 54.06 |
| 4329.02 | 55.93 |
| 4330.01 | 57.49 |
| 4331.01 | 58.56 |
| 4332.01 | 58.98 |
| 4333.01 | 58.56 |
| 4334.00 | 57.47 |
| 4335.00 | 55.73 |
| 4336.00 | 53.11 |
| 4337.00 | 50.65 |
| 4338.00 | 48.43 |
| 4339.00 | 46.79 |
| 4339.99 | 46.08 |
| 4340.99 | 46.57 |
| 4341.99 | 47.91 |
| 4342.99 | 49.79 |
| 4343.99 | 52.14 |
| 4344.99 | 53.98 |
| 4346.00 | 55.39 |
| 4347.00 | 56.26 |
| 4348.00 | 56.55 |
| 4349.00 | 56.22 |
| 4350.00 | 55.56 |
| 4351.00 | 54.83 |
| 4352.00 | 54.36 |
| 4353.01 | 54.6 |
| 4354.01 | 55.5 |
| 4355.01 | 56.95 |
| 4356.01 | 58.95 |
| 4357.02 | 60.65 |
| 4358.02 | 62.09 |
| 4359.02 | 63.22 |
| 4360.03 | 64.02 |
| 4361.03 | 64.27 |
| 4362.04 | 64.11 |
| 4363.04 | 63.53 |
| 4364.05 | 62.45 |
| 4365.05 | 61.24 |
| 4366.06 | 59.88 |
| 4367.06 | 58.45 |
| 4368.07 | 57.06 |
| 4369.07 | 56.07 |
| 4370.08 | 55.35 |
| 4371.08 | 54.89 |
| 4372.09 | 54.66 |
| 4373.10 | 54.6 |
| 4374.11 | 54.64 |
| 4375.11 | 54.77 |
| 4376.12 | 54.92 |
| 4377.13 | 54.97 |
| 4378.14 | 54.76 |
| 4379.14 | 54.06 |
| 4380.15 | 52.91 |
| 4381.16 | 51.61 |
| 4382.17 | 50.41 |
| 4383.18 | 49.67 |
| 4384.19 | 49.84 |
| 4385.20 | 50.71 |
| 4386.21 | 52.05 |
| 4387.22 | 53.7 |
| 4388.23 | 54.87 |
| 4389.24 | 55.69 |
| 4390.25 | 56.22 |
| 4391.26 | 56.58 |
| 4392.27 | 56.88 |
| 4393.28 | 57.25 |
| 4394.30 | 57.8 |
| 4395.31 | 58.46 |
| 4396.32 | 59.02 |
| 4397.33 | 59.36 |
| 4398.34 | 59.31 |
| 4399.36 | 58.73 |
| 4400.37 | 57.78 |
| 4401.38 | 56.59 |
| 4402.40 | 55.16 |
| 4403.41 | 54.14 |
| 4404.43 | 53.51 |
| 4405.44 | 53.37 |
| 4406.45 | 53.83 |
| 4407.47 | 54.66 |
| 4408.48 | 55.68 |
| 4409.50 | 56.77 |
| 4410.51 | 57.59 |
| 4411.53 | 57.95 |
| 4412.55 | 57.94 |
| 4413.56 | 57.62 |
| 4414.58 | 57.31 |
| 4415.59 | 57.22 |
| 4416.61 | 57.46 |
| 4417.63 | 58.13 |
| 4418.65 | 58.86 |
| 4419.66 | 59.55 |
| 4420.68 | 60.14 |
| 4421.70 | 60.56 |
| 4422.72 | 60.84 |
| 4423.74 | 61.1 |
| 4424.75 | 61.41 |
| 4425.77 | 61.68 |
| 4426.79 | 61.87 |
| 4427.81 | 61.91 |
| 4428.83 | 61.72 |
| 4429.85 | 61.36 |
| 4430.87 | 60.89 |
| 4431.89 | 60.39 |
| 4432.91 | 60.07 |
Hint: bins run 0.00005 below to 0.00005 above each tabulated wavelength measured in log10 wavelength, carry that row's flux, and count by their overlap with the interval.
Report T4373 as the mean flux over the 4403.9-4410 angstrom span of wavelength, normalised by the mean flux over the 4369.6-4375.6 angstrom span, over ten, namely 0.100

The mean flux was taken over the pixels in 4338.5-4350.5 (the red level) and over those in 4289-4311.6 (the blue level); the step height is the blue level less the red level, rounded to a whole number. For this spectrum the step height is -10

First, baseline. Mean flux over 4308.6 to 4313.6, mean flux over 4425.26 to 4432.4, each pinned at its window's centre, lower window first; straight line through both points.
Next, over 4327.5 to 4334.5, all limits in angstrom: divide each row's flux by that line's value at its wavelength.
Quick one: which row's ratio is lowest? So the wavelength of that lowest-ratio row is 4328.02 angstrom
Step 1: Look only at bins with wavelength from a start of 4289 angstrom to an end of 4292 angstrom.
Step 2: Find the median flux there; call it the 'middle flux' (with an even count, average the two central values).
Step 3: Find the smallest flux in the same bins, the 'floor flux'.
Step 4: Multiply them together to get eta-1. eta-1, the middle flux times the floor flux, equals 2292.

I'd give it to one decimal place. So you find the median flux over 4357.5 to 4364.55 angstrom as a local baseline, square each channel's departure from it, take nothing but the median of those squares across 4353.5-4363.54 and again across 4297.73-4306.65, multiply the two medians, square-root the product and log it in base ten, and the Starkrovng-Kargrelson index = 1.5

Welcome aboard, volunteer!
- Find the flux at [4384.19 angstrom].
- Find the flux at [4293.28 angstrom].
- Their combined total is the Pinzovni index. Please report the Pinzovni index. 98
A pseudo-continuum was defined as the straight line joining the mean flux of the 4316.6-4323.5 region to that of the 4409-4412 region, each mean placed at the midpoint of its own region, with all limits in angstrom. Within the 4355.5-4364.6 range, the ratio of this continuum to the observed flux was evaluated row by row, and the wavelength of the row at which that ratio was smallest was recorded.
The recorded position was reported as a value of 4361.03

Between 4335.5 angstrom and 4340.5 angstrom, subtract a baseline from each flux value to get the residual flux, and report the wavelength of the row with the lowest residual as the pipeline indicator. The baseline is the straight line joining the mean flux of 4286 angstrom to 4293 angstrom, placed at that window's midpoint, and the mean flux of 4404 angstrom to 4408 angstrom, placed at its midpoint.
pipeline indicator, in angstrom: 4339.99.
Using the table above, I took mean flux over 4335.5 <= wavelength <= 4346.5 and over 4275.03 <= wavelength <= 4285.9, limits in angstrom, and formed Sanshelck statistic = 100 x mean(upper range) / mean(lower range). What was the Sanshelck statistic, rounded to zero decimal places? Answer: 94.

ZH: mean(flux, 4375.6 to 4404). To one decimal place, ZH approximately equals 55.1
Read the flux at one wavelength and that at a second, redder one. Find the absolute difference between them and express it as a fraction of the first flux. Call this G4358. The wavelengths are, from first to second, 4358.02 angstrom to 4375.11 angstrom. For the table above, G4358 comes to 0.12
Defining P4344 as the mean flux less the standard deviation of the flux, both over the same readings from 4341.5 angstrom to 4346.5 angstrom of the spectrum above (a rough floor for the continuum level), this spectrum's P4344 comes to 49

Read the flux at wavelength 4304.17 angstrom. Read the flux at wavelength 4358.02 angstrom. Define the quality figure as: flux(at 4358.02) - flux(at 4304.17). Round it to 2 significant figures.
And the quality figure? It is 24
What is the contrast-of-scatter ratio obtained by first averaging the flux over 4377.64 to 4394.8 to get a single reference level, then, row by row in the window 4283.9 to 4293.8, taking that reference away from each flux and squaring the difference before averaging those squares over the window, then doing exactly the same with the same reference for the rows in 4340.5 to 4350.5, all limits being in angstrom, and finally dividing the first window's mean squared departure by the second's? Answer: 1.7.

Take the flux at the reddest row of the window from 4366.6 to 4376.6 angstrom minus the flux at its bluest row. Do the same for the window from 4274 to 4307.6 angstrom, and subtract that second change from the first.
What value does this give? 7.8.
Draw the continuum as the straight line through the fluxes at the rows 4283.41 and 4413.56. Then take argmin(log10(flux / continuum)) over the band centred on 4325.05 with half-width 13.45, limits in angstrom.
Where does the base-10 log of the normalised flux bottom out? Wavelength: 4312.10 angstrom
